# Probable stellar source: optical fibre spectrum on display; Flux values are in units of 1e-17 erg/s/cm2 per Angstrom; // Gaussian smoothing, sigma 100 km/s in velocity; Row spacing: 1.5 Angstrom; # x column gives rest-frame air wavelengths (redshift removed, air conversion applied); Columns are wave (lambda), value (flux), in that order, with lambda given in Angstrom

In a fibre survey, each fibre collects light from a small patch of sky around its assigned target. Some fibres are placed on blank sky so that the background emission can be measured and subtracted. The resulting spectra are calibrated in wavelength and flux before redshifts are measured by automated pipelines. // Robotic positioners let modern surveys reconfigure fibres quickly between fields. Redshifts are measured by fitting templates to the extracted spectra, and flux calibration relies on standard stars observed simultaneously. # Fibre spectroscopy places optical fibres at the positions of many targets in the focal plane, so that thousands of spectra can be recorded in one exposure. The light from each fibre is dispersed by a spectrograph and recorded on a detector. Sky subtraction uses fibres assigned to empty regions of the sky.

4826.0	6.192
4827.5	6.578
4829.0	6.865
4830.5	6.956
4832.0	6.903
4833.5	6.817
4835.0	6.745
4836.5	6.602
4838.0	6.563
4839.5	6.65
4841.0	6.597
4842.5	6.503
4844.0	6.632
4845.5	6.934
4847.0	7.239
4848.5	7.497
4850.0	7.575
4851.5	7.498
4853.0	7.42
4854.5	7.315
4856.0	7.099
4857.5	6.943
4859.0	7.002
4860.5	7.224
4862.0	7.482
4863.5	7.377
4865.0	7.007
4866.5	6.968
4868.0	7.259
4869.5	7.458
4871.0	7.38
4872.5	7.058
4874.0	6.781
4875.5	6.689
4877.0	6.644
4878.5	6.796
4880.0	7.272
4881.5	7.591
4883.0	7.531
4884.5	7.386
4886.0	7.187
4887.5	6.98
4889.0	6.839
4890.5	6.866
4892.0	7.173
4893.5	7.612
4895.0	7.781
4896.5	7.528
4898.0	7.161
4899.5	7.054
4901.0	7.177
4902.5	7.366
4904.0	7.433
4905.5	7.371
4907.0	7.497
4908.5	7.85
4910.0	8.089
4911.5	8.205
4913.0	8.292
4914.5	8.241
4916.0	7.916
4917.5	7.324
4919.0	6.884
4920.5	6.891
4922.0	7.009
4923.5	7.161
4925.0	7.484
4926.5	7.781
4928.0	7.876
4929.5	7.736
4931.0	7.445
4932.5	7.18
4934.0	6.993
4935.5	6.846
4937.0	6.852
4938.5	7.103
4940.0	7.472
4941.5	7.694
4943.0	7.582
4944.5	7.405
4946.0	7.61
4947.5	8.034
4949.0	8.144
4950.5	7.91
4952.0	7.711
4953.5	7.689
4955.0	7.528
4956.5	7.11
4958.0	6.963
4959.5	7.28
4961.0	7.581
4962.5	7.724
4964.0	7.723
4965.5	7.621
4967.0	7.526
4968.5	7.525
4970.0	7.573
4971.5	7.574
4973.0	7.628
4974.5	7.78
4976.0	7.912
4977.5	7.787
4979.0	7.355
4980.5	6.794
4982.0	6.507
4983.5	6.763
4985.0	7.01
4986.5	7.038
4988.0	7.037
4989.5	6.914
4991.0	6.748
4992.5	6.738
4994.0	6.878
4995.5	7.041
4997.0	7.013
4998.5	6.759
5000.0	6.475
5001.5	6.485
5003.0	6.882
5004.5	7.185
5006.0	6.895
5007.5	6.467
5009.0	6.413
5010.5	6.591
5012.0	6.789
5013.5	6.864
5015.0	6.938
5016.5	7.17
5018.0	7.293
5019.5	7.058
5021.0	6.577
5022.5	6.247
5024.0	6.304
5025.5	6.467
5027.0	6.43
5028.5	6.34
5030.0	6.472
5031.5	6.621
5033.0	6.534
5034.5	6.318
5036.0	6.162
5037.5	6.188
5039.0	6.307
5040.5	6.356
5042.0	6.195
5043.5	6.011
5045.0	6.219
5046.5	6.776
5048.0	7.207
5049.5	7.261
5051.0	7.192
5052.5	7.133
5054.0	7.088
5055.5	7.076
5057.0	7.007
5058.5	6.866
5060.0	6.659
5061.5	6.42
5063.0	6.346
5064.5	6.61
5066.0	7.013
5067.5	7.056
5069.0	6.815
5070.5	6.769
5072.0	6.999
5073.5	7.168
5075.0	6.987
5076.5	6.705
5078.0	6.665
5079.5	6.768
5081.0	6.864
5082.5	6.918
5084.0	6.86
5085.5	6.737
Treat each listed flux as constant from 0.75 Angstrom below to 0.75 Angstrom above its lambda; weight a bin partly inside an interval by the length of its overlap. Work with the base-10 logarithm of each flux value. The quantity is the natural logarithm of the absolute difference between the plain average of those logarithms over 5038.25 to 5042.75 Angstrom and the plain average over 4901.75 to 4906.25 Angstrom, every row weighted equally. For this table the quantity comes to -2.7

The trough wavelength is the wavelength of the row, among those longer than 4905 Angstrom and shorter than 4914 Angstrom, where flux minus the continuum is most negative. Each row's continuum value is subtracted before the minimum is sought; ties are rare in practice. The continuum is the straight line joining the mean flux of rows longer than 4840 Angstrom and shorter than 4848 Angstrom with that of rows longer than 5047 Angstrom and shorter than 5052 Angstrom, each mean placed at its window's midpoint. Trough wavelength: 4905.5 Angstrom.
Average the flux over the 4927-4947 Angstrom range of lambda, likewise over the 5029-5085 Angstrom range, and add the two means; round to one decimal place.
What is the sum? 14.1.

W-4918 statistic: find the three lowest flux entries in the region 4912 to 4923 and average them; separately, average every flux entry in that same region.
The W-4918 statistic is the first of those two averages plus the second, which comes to 14.4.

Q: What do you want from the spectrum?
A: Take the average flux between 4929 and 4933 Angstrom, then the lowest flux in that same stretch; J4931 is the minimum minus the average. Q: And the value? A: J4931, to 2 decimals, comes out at -0.27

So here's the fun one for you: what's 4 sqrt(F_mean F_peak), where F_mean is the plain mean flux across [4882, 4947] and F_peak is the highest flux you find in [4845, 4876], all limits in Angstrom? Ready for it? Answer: 30.0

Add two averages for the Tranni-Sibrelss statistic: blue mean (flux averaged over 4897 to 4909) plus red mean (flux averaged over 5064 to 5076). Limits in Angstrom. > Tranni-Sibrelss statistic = 14.3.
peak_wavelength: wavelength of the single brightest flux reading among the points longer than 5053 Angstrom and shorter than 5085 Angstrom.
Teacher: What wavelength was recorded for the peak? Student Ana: 5073.5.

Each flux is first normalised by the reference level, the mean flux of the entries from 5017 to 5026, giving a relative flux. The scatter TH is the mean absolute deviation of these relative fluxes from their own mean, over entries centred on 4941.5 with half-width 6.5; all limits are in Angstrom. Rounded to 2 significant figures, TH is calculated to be 0.047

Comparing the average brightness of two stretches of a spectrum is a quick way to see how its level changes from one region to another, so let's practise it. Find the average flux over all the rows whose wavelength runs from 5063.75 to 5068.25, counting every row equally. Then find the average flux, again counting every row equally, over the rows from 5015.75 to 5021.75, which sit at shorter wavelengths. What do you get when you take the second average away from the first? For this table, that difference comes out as -0.1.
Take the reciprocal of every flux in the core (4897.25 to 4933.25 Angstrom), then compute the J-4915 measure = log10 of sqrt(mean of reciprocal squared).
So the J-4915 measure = -0.874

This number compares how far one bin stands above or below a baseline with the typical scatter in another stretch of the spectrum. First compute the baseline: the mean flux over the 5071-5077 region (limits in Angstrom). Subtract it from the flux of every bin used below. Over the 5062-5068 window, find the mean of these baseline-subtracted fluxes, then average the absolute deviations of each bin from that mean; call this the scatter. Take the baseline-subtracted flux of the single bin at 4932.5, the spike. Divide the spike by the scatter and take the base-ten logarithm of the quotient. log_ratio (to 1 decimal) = -0.1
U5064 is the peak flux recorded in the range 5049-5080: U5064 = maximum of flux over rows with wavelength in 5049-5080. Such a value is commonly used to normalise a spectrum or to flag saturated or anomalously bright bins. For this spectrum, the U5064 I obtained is 7.261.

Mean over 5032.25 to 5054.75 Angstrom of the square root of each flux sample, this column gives 2.57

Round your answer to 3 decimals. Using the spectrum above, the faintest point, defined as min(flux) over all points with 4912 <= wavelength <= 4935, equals 6.884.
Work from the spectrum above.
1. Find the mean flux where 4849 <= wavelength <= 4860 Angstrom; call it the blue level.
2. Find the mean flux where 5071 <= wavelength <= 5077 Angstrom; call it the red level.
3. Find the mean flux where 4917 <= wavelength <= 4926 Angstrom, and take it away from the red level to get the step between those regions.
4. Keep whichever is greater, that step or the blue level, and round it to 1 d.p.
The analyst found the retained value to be 7.3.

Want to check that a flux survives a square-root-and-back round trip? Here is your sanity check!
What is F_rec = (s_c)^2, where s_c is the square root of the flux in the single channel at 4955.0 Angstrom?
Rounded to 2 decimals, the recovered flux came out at 7.53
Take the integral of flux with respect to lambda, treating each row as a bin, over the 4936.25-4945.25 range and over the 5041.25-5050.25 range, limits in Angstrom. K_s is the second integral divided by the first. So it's 0.90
